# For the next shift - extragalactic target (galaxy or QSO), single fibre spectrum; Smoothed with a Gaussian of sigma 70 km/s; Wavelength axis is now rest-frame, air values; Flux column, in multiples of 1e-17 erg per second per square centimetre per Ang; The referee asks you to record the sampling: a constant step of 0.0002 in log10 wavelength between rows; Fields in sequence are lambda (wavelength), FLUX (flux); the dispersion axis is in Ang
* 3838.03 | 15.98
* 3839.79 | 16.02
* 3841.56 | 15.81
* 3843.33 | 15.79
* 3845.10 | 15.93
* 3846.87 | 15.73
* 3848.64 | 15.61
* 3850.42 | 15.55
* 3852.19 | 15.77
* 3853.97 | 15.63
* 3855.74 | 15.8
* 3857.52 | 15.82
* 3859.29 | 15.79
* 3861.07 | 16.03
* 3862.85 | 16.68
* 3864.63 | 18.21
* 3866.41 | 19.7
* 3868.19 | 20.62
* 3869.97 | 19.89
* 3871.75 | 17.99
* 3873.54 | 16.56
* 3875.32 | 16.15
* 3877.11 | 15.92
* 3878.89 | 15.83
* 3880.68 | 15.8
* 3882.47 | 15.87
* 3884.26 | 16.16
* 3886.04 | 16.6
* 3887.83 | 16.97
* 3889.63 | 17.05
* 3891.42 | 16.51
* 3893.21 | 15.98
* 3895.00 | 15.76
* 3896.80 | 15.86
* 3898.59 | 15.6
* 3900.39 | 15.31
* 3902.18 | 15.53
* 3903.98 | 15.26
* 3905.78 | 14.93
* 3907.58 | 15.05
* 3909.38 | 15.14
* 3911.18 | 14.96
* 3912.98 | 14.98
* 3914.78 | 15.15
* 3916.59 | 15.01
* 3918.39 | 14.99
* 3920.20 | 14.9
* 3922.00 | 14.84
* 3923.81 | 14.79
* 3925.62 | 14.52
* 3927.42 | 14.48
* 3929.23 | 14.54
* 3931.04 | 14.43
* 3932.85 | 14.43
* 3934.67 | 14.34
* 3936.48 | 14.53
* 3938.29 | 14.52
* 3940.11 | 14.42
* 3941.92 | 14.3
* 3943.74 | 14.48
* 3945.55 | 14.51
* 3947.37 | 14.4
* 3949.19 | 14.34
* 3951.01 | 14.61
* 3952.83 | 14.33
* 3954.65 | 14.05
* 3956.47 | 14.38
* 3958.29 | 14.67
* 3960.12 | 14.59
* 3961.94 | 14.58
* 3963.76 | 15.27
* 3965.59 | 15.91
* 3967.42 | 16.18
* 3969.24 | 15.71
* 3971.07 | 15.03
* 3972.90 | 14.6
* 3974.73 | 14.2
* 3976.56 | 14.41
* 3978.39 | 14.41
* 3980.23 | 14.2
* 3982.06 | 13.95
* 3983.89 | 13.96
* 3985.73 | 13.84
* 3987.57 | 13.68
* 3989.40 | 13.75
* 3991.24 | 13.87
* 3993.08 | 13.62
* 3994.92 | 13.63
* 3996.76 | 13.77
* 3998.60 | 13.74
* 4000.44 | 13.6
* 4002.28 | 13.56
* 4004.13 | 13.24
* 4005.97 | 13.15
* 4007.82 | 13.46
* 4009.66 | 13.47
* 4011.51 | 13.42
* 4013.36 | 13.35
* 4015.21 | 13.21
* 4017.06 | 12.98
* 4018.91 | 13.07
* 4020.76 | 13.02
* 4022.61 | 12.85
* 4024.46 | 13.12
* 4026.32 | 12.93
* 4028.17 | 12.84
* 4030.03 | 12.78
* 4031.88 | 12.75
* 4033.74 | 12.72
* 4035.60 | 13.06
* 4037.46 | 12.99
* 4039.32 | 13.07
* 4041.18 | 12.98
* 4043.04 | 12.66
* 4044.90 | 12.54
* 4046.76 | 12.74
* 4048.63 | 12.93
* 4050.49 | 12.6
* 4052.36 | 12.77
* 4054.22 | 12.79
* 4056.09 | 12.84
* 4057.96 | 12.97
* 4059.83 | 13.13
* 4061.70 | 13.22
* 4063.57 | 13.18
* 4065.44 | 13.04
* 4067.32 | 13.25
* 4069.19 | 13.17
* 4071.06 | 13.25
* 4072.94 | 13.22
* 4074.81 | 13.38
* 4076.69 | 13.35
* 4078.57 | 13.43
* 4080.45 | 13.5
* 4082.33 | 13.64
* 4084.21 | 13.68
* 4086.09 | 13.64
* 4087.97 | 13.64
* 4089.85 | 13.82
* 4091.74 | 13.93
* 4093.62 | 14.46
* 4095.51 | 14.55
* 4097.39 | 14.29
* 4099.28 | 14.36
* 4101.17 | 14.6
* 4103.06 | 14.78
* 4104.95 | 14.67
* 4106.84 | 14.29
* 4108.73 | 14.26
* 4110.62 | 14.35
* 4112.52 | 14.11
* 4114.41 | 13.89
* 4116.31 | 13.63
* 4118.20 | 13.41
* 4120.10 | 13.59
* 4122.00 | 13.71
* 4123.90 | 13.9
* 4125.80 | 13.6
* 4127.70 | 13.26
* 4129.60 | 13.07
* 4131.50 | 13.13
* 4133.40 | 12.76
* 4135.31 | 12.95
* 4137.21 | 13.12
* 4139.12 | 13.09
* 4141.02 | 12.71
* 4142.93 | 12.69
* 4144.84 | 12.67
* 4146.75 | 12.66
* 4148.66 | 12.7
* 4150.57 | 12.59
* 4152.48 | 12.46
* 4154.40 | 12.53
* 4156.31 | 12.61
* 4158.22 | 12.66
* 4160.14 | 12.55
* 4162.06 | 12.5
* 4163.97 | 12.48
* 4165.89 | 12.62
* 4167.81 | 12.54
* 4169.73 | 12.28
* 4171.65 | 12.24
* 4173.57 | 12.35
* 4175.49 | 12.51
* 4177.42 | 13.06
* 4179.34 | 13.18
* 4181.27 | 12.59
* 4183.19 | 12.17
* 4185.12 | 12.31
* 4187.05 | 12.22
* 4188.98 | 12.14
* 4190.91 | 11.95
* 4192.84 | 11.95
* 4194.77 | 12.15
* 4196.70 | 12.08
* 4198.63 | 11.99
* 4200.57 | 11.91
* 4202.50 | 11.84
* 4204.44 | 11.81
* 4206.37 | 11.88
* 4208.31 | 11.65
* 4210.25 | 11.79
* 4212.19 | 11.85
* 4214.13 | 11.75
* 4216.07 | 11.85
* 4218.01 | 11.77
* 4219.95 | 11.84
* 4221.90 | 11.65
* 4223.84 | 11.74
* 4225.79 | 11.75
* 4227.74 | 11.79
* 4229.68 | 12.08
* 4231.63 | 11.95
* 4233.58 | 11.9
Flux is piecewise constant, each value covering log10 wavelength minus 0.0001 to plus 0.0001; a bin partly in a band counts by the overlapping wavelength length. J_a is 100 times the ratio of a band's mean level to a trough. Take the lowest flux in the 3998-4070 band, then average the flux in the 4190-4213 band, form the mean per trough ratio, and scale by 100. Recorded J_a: 95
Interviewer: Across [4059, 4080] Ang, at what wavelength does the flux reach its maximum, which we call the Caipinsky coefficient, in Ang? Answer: 4078.57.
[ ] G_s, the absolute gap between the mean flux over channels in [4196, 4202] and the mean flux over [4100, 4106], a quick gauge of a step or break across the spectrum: 2.7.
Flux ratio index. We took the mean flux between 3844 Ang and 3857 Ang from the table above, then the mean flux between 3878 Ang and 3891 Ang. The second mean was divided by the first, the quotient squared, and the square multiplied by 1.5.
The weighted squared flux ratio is 1.62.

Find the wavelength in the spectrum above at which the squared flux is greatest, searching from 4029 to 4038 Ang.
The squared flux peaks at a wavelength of 4035.60 Ang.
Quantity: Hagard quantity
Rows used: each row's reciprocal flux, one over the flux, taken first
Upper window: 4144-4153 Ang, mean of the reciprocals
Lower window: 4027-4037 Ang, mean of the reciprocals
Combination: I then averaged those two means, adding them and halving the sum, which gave 0.0786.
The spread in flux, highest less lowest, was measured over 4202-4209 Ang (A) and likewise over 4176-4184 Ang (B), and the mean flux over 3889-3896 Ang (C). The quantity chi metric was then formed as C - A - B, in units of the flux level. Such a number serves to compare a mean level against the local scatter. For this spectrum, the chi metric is 15.1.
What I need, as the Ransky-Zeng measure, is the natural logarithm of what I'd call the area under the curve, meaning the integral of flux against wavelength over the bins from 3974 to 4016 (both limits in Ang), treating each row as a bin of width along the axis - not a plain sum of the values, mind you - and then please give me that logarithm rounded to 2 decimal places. 6.36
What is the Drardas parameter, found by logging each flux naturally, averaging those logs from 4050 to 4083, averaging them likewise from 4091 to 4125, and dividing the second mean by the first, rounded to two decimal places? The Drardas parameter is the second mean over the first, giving 1.03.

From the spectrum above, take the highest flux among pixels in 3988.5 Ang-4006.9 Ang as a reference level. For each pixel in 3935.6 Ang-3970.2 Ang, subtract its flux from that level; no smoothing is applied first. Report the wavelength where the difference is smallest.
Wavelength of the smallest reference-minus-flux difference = 3967.42 Ang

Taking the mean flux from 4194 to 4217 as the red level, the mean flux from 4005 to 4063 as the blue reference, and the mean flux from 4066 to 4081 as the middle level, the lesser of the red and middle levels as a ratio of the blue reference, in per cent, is 91.5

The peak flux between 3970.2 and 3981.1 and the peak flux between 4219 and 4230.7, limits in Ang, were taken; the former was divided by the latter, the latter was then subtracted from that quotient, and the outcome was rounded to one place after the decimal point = -10.8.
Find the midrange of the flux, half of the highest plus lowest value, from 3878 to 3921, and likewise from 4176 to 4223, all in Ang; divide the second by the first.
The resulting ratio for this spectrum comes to 0.78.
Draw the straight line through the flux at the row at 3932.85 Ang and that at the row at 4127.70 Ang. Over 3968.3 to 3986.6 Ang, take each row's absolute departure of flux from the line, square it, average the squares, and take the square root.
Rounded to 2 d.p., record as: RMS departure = 0.58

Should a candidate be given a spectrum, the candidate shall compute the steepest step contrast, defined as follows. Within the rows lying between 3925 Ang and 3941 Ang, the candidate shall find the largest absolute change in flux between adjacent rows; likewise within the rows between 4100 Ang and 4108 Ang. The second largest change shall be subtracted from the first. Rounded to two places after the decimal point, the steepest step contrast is -0.19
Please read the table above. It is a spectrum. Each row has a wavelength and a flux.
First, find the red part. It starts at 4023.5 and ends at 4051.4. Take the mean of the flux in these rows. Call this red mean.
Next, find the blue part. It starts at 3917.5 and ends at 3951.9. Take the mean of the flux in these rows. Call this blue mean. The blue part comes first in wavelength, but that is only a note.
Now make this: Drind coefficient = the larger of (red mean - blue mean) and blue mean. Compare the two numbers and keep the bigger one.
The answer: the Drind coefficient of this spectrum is 14.5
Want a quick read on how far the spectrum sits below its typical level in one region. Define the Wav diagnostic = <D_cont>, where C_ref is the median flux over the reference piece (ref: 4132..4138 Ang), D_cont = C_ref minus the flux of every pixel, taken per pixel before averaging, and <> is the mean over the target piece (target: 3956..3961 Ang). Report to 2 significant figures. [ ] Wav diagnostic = -1.6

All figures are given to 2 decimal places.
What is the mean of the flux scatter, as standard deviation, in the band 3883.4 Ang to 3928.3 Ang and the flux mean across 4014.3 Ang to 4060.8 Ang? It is 6.81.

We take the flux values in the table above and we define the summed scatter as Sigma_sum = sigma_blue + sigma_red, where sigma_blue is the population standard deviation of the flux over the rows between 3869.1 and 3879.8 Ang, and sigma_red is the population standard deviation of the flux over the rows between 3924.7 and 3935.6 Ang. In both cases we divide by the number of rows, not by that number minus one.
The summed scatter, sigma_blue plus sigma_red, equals 1.53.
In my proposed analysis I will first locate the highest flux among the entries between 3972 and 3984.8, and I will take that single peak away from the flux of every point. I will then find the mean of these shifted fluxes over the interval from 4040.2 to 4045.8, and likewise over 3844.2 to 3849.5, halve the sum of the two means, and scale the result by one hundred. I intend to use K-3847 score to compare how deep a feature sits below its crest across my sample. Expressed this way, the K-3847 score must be -36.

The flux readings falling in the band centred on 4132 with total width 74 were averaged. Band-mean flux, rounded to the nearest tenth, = 13.3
